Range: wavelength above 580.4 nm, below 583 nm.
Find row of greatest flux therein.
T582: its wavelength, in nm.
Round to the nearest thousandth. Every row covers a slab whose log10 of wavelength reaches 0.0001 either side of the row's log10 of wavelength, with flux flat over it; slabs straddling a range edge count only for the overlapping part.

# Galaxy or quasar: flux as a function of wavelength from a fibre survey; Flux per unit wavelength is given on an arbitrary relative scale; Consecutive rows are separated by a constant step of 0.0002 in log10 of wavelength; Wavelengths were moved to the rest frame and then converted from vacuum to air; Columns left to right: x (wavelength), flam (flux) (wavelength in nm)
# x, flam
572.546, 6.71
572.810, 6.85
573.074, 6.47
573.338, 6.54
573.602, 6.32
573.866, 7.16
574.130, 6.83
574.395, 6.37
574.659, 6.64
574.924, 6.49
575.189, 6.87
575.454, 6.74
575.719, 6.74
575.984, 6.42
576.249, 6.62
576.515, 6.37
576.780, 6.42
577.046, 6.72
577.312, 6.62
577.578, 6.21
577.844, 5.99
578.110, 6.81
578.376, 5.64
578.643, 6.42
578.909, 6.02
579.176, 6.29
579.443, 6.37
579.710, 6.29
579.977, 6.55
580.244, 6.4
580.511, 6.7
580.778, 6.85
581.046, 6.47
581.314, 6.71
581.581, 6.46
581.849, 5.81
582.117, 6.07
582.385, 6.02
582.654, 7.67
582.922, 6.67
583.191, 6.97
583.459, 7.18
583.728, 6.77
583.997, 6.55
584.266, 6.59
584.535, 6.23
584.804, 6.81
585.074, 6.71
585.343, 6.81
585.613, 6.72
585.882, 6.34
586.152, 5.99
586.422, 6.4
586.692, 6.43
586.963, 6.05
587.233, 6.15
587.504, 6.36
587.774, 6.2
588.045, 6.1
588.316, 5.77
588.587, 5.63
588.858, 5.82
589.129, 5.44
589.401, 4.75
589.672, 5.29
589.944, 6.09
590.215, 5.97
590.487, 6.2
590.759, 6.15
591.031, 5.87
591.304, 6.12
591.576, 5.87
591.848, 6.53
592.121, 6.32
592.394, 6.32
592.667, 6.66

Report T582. 582.654 nm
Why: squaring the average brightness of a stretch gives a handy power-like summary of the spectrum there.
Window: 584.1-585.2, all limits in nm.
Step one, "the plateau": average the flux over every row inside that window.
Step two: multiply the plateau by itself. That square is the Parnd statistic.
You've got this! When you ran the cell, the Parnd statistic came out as 43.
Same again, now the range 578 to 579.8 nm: 39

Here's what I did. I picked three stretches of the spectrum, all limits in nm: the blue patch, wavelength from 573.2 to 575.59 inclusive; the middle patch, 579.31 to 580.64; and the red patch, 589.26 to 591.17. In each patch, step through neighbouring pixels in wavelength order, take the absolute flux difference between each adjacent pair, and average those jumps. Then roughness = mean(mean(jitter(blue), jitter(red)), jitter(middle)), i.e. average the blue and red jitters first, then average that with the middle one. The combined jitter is 0.27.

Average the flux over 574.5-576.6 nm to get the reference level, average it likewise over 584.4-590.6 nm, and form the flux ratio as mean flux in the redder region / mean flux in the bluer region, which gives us 0.922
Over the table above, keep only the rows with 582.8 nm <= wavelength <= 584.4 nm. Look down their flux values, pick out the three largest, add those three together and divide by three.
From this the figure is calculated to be 6.97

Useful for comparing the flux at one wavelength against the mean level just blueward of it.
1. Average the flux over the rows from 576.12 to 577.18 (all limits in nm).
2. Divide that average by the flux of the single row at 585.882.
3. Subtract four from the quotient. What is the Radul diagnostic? -2.97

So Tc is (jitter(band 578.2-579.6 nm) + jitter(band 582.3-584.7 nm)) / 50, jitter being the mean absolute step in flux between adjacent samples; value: 0.018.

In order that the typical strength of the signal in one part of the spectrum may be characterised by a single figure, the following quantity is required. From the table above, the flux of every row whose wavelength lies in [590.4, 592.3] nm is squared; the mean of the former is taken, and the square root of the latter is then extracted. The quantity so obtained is 6.16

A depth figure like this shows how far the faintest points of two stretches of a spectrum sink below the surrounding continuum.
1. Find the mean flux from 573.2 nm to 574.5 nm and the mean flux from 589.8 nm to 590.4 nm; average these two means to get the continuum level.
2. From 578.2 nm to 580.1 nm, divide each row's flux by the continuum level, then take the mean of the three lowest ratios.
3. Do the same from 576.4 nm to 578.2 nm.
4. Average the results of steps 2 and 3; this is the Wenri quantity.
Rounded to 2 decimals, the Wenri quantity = 0.96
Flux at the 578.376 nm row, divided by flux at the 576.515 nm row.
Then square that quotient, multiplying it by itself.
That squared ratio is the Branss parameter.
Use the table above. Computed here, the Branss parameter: 0.8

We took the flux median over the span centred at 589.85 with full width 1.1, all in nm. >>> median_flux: 5.63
